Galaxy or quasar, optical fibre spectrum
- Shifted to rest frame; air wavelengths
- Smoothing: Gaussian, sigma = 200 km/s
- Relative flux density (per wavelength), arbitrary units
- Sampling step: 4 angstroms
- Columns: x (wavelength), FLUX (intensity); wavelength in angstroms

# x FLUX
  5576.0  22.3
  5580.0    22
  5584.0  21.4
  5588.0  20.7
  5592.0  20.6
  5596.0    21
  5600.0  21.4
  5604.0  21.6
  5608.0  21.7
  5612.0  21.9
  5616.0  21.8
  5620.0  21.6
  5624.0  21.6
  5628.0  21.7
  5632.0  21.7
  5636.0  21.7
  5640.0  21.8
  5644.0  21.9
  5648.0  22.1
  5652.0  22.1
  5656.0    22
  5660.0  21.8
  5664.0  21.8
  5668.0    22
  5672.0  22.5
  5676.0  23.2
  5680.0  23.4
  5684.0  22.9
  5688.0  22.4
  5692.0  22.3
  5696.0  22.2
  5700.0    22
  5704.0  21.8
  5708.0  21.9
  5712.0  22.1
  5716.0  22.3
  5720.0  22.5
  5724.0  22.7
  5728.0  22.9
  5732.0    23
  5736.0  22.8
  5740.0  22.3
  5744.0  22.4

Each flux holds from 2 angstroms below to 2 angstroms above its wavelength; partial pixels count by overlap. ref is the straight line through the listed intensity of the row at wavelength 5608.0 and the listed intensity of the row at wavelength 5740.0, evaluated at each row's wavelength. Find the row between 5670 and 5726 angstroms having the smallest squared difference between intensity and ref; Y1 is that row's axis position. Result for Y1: 5712.0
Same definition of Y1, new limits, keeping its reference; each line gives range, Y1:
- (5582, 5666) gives 5608.0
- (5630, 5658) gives 5644.0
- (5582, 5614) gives 5608.0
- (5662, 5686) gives 5668.0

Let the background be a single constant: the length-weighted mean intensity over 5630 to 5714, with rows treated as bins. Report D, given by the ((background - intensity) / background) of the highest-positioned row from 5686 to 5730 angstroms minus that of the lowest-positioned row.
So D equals -0.023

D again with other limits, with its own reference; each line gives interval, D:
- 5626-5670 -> -0.014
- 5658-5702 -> -0.009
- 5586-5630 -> -0.045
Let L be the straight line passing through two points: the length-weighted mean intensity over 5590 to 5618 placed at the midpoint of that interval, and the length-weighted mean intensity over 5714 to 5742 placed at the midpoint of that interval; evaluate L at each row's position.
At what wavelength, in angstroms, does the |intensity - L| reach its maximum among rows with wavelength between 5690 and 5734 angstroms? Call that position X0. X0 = 5704.0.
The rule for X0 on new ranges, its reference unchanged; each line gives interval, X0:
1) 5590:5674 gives 5592.0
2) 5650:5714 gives 5680.0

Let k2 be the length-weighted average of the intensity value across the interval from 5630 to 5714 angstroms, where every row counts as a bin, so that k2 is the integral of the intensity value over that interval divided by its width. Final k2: 22.2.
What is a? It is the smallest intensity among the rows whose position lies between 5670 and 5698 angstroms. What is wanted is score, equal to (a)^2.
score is 493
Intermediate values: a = 22.2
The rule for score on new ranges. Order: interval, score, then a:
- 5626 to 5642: 471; 21.7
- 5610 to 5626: 467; 21.6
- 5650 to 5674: 475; 21.8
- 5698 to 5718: 475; 21.8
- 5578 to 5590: 428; 20.7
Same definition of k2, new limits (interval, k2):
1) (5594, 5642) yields 21.6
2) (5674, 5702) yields 22.6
